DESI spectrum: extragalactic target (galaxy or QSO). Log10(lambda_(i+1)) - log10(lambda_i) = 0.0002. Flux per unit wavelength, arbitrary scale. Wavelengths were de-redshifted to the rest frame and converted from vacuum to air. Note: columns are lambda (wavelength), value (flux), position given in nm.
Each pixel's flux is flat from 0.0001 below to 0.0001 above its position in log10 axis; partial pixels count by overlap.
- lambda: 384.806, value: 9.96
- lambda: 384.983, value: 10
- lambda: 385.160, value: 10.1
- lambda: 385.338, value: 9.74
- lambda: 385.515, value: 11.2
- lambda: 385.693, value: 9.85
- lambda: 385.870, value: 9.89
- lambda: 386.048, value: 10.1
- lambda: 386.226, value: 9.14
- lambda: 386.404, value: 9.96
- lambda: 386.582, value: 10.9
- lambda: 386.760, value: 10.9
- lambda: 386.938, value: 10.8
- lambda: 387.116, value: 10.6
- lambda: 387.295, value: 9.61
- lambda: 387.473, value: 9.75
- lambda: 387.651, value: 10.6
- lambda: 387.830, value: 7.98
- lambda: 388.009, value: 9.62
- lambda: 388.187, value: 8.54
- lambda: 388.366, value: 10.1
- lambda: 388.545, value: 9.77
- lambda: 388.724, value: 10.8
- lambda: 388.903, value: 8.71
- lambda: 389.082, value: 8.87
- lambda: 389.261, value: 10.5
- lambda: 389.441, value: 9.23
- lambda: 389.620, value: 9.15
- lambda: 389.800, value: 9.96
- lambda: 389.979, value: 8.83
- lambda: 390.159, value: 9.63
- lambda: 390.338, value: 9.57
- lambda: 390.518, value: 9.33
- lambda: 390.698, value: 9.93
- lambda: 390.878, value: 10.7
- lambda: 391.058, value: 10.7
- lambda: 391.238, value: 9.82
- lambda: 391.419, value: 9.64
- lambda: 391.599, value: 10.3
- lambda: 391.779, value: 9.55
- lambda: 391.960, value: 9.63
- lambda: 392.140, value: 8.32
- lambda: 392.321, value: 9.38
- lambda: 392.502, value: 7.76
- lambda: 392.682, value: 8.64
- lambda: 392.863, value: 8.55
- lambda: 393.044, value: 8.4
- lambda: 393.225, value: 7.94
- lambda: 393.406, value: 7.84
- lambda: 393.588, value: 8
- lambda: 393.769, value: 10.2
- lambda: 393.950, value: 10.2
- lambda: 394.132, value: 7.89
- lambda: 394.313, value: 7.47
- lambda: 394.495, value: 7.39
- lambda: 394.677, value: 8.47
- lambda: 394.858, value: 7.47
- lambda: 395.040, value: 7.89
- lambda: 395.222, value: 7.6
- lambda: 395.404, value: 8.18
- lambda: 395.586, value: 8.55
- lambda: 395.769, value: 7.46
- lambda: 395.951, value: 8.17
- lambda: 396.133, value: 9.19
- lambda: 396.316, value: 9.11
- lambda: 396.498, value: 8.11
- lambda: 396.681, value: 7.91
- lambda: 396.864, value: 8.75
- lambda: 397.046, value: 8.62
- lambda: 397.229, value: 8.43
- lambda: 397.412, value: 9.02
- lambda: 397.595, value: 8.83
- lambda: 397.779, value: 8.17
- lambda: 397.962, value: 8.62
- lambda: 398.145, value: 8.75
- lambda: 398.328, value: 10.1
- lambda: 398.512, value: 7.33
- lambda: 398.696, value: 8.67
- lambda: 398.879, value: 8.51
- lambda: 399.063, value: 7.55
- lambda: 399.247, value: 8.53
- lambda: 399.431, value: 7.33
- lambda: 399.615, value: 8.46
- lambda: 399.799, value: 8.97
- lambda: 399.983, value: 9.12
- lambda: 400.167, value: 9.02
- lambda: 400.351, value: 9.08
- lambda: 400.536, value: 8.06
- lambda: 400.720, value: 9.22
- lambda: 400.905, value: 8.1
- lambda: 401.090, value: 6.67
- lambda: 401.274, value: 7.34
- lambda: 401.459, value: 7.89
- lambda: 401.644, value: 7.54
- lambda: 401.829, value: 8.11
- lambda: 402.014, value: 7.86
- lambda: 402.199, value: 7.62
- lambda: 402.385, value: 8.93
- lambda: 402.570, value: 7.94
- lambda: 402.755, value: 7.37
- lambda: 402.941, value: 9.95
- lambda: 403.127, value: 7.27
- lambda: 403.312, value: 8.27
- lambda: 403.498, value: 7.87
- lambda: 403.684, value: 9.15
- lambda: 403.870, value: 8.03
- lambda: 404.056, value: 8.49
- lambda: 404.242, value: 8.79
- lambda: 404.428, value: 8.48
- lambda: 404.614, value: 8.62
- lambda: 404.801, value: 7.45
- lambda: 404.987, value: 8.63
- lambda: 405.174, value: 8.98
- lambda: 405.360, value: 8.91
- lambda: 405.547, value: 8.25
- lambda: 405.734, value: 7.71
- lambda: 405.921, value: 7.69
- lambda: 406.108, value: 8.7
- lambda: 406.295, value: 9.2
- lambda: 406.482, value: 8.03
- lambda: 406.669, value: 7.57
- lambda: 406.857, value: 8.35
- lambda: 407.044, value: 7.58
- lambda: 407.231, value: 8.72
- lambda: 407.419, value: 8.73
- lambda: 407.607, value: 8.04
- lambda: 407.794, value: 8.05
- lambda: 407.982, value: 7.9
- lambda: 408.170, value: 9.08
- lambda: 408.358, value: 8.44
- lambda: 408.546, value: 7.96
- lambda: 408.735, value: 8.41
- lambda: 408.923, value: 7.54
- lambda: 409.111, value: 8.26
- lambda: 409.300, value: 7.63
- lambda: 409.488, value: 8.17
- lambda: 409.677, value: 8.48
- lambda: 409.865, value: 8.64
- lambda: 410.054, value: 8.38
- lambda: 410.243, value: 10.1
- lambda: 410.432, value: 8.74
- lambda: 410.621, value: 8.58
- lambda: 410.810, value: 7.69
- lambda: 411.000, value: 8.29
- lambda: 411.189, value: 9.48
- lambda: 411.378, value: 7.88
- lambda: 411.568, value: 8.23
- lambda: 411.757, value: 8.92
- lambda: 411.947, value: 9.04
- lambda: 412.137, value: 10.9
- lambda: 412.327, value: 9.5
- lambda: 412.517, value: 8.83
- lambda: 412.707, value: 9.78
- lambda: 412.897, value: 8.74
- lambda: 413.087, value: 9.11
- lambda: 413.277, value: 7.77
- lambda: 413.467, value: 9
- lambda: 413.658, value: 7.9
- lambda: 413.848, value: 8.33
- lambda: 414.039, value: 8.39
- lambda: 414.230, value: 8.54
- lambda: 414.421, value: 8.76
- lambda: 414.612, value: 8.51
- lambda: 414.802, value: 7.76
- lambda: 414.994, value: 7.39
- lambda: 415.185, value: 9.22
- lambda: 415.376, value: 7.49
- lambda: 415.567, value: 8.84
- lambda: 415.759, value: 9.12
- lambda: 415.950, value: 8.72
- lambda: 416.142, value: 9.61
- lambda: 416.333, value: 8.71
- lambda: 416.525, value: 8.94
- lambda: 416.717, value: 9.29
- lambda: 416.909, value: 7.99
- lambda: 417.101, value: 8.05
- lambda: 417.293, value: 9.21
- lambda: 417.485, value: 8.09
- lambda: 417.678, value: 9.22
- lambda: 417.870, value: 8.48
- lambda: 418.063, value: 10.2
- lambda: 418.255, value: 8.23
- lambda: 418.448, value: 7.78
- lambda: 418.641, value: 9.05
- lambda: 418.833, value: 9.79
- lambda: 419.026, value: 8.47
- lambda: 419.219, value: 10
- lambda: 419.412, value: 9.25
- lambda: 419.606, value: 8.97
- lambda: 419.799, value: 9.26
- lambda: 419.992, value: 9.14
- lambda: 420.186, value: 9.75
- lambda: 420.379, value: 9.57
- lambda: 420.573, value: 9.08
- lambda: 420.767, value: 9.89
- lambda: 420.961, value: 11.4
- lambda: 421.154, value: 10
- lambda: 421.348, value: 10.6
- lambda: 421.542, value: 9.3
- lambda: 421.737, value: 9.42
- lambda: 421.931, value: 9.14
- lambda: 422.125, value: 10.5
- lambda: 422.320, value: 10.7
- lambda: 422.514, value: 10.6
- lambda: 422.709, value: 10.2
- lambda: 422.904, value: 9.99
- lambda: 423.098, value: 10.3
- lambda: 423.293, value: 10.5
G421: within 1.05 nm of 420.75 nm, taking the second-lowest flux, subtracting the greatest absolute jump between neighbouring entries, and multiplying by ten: 76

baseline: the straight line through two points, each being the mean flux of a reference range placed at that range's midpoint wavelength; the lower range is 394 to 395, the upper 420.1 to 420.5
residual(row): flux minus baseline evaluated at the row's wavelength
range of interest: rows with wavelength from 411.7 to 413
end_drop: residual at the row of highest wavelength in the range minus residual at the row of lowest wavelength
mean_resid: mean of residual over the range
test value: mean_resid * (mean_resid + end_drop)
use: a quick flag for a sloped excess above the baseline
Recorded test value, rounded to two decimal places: 0.02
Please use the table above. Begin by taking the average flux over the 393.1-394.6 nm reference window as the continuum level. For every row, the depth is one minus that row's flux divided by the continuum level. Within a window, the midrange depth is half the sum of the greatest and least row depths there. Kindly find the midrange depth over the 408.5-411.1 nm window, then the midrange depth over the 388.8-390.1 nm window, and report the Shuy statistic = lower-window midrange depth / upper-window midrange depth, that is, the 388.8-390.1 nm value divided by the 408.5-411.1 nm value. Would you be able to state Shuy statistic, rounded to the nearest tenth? 2.7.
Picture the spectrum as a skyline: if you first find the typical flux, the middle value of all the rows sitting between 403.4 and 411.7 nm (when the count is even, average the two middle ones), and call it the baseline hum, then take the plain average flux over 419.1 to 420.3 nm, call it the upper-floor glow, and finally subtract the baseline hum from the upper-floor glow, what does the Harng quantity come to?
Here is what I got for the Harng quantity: 1.0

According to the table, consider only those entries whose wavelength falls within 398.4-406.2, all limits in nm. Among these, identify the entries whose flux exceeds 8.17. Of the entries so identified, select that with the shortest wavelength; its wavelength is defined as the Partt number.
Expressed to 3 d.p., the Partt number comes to 398.696 nm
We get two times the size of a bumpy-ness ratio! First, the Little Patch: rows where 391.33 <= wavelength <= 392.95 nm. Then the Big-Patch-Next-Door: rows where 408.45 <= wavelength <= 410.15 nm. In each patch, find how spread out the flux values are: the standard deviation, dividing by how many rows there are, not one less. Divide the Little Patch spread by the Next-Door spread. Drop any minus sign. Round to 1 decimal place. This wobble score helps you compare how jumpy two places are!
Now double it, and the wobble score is 4.2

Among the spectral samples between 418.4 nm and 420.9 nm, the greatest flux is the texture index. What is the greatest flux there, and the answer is 10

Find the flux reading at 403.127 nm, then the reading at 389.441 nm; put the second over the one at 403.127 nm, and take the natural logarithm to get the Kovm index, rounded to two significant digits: 0.24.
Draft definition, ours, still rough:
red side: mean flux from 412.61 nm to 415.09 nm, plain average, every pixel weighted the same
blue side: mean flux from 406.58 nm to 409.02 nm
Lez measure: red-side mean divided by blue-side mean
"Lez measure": 1.03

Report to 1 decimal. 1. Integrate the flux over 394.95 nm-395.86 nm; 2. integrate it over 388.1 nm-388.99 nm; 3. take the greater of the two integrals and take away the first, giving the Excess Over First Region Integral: 1.3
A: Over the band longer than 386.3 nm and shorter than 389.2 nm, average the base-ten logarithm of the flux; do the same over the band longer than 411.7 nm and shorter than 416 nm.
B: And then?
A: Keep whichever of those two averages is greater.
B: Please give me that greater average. 0.99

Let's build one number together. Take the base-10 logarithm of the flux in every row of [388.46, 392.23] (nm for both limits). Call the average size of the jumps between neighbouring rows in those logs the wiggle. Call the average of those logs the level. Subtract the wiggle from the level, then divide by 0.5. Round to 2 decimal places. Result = 1.90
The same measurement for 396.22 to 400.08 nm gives 1.78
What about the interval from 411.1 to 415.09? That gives 1.80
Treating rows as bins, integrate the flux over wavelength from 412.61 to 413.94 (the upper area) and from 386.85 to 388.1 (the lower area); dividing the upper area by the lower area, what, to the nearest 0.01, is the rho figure 0.94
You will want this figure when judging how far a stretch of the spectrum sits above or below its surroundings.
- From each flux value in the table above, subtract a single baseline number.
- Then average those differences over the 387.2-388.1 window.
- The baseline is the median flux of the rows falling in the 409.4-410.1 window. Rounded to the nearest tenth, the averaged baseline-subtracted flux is 1.1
